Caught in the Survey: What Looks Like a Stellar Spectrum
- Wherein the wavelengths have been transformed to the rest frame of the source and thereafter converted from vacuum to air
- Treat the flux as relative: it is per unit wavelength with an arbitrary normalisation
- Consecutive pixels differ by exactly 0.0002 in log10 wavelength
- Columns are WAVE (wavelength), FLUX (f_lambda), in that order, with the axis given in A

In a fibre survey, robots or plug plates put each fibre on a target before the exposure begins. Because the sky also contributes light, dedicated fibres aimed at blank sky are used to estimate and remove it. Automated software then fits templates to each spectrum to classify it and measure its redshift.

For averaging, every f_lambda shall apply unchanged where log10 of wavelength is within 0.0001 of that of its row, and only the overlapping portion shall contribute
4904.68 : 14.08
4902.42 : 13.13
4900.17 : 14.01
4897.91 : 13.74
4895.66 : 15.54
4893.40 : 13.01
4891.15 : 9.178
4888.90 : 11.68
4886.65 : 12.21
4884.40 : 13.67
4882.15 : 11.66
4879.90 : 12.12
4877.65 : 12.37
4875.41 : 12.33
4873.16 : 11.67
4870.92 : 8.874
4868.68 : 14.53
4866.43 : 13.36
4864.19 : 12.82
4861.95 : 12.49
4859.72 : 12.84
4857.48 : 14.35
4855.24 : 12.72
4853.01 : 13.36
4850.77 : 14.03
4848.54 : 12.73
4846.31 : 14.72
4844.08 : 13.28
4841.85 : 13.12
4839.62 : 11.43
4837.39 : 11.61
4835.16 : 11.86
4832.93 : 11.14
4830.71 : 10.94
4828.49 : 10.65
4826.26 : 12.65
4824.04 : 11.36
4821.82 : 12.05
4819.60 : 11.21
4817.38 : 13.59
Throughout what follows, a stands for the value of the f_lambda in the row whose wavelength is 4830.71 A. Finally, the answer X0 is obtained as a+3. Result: 13.9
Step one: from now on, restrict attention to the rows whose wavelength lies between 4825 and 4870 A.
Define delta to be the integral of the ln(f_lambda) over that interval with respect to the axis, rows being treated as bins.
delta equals 114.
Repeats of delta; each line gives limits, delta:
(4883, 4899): 40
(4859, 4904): 114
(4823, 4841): 44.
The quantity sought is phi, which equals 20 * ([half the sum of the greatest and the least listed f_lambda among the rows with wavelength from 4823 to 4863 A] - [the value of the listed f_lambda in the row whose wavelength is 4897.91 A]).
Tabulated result -21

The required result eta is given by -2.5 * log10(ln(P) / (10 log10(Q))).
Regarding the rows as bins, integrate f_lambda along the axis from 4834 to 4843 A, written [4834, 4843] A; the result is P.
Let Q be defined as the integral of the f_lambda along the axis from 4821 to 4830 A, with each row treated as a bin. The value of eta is 1.59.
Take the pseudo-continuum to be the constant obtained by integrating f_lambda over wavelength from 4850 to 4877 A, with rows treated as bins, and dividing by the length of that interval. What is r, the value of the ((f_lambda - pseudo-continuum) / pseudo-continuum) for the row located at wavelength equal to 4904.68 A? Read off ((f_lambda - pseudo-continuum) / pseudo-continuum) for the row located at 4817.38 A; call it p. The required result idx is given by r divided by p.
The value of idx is 1.6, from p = 0.07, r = 0.1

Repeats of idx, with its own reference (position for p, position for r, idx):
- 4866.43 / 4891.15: -5.9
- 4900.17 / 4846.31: 1.6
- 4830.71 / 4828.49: 1.2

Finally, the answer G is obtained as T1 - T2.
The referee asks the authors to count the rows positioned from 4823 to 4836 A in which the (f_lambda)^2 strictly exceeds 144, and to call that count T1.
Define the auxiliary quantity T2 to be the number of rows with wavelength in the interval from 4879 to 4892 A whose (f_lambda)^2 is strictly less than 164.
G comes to -4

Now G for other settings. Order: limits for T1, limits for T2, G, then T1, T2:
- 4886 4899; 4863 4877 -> 1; 4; 3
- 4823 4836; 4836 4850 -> -2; 1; 3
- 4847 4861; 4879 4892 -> 1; 6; 5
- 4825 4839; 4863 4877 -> -2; 1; 3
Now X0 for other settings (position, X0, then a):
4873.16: 14.7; 11.67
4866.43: 16.4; 13.36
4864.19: 15.8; 12.82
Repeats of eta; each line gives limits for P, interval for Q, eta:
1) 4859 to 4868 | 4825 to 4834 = 1.56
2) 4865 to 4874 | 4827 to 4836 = 1.58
